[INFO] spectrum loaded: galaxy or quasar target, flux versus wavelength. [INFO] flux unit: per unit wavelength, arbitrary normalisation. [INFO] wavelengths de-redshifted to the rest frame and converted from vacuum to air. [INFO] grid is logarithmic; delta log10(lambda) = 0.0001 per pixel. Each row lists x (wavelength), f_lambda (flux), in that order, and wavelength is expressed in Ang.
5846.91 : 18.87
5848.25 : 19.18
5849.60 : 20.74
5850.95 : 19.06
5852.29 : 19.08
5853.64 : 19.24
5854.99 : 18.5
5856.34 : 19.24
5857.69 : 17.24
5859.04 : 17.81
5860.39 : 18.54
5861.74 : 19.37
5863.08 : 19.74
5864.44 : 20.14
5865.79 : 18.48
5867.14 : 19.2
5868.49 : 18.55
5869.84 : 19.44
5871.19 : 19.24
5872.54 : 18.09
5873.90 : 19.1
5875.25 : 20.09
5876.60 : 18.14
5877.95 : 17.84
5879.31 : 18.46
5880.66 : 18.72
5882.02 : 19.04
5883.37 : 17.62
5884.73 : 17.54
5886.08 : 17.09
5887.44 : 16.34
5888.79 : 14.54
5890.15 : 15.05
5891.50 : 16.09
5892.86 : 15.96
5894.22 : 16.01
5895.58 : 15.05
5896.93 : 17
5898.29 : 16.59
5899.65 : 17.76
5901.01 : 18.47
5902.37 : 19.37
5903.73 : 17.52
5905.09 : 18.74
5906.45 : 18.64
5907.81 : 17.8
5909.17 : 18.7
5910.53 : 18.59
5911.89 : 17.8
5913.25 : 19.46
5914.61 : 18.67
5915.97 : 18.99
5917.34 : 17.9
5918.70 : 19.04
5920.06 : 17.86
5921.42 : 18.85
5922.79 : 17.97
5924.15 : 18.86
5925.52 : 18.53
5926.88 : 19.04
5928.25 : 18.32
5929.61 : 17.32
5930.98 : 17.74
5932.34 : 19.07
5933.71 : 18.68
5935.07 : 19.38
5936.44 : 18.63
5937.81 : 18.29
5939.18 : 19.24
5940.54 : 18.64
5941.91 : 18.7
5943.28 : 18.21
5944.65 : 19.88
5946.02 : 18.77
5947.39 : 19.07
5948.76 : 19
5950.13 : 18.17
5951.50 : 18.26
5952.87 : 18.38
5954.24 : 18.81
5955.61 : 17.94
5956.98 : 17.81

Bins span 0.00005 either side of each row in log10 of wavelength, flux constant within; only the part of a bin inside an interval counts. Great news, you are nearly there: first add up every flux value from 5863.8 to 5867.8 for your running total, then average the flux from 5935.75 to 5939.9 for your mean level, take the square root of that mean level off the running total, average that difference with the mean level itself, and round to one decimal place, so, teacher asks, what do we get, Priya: 36.1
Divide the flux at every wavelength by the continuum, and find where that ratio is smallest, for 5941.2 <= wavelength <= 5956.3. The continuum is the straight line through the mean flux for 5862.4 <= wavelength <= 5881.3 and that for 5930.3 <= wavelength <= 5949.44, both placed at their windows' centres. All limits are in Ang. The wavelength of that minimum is 5955.61 Ang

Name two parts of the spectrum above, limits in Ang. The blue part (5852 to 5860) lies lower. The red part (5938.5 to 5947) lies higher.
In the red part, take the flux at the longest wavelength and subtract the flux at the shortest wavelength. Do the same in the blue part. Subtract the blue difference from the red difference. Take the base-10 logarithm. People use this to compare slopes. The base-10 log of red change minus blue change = -0.10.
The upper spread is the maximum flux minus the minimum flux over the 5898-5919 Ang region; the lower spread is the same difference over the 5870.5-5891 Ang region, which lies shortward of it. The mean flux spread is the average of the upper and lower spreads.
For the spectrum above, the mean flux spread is 4.2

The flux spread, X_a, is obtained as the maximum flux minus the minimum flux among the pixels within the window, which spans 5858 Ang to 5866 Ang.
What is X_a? 2.3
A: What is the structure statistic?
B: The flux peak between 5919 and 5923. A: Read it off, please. 18.85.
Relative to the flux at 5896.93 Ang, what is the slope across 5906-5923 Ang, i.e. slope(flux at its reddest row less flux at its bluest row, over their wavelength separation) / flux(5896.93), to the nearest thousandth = -0.002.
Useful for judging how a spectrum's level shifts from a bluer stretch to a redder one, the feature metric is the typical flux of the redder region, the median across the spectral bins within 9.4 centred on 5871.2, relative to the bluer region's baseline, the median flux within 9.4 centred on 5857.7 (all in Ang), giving 1.04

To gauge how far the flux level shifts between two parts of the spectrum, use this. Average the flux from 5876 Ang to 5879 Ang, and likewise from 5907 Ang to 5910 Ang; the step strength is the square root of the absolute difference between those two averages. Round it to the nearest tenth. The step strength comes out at 0.5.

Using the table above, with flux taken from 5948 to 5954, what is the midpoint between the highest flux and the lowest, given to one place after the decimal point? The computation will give 18.6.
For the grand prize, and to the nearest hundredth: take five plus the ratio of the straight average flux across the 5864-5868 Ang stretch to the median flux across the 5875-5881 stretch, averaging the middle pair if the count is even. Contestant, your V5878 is 6.04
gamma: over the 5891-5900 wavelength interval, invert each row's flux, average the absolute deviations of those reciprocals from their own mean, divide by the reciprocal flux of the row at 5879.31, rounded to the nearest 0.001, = 0.045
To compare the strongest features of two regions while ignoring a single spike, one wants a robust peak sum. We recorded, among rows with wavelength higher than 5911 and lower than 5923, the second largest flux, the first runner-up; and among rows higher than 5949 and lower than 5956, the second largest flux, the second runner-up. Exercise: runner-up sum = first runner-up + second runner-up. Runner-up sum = 37.4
